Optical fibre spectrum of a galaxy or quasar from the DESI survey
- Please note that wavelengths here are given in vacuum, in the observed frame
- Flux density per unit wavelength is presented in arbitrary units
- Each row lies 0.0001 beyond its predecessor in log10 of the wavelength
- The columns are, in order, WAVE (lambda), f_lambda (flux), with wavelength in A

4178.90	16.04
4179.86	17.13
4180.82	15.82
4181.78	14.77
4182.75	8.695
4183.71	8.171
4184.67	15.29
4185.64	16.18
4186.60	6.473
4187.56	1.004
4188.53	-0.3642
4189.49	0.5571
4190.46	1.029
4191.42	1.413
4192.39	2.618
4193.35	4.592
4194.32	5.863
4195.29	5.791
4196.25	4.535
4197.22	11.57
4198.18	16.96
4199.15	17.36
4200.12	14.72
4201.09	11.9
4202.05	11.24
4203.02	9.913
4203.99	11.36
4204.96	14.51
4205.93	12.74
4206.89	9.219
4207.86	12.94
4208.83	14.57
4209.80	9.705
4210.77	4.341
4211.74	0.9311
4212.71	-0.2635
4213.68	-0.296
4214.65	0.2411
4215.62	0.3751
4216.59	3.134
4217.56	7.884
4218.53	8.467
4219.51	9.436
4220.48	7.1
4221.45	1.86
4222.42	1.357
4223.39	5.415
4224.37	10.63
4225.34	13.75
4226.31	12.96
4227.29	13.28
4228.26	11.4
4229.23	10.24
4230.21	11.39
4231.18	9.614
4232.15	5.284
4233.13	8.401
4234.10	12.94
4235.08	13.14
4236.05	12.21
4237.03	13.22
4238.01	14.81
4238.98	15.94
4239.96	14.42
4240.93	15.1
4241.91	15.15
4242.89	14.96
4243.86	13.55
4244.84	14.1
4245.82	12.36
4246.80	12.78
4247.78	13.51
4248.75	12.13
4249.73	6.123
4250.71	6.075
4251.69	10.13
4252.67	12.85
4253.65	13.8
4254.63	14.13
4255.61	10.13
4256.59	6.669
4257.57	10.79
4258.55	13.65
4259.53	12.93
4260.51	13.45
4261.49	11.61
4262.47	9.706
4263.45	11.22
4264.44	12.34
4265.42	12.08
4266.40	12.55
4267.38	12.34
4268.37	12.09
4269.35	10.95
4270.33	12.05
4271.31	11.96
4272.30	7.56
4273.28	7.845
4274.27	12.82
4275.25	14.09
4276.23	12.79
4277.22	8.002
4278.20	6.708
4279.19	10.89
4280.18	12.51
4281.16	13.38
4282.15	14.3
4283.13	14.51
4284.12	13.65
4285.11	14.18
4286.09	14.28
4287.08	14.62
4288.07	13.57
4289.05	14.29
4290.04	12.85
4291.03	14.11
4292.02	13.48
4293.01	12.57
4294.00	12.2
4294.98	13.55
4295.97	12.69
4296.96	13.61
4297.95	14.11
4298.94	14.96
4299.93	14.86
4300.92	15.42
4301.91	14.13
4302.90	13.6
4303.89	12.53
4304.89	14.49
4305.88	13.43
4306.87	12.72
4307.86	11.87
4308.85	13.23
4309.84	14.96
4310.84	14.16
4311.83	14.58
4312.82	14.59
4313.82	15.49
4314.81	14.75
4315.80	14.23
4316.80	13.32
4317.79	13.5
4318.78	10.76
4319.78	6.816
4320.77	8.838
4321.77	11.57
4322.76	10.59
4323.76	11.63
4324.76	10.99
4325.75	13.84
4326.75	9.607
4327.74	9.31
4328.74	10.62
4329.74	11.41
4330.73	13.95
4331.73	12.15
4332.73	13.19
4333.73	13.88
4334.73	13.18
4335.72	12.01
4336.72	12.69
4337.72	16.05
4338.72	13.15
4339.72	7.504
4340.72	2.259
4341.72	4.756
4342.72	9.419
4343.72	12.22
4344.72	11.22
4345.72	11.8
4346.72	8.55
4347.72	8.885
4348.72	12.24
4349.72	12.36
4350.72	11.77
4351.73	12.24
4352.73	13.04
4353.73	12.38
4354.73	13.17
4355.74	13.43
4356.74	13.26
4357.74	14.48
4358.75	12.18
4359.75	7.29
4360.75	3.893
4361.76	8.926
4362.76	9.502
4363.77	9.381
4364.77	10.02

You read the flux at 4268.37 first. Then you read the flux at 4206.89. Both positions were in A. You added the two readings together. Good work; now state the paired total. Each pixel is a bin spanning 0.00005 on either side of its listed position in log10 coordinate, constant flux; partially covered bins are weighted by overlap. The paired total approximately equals 21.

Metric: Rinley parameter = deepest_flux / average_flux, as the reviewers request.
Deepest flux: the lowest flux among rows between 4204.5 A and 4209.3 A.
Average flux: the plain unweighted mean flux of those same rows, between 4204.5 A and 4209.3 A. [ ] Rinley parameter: 0.72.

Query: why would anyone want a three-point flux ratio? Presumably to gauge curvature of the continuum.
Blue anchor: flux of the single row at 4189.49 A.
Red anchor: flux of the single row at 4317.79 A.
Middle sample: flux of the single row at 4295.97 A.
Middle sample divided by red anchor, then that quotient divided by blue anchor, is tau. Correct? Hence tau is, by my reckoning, 1.7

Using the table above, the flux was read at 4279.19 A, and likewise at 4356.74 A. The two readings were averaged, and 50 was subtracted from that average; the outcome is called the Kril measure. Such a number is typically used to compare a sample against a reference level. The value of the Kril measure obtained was -37.9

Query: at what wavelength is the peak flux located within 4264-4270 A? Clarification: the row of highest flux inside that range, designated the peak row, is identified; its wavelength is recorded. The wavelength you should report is 4266.40 A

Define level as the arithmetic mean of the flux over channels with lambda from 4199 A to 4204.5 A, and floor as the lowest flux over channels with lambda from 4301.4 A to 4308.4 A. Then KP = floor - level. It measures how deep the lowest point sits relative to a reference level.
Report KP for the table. -1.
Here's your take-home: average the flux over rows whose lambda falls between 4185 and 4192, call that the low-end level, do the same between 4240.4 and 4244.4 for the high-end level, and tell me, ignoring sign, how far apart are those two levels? 11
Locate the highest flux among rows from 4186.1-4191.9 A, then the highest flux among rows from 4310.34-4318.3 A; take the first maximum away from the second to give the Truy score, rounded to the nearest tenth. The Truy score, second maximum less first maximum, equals 9.0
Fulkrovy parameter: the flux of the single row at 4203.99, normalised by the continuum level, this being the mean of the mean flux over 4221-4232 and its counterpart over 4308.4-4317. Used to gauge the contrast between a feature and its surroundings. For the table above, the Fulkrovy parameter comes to 0.96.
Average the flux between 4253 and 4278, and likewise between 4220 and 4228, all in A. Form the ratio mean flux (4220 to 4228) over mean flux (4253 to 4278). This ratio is 0.7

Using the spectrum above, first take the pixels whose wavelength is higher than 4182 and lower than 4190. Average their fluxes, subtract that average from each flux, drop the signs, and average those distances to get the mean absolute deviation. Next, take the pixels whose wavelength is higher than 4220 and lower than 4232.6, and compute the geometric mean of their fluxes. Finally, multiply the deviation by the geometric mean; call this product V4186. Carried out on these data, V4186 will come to 37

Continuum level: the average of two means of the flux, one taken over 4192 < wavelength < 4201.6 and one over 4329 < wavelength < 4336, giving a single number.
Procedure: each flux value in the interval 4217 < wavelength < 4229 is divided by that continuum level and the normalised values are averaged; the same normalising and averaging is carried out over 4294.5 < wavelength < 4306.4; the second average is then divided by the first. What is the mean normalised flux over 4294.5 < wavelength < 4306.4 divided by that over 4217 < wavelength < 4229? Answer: 1.62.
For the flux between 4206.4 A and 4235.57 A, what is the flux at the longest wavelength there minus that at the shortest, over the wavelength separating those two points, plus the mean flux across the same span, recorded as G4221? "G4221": 7.8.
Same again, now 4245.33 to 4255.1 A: 11.6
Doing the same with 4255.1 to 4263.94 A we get 11.3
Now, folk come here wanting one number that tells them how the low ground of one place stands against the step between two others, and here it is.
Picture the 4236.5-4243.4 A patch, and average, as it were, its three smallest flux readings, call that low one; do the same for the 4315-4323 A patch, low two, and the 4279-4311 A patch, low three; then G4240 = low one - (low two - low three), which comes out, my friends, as 17.1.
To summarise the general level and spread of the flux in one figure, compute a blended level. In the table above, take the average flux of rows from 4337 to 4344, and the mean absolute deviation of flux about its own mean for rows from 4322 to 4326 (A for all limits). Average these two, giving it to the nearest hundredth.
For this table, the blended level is 5.19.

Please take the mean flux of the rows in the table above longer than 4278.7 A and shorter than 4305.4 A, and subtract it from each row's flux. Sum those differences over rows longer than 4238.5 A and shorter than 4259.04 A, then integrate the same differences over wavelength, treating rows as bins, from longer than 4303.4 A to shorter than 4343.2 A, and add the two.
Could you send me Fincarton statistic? -98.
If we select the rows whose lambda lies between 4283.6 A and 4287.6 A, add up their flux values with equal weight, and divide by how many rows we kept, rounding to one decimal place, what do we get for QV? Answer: 14.2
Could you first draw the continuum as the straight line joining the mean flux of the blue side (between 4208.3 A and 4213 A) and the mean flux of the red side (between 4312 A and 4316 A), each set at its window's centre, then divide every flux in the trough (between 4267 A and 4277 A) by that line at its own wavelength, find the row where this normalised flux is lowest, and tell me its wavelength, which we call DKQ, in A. 4272.30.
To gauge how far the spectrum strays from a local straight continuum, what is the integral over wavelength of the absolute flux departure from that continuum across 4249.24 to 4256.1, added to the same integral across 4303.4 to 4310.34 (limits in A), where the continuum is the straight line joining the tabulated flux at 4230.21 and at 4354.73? 27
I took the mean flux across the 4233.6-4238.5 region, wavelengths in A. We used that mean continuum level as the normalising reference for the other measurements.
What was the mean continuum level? 13.3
